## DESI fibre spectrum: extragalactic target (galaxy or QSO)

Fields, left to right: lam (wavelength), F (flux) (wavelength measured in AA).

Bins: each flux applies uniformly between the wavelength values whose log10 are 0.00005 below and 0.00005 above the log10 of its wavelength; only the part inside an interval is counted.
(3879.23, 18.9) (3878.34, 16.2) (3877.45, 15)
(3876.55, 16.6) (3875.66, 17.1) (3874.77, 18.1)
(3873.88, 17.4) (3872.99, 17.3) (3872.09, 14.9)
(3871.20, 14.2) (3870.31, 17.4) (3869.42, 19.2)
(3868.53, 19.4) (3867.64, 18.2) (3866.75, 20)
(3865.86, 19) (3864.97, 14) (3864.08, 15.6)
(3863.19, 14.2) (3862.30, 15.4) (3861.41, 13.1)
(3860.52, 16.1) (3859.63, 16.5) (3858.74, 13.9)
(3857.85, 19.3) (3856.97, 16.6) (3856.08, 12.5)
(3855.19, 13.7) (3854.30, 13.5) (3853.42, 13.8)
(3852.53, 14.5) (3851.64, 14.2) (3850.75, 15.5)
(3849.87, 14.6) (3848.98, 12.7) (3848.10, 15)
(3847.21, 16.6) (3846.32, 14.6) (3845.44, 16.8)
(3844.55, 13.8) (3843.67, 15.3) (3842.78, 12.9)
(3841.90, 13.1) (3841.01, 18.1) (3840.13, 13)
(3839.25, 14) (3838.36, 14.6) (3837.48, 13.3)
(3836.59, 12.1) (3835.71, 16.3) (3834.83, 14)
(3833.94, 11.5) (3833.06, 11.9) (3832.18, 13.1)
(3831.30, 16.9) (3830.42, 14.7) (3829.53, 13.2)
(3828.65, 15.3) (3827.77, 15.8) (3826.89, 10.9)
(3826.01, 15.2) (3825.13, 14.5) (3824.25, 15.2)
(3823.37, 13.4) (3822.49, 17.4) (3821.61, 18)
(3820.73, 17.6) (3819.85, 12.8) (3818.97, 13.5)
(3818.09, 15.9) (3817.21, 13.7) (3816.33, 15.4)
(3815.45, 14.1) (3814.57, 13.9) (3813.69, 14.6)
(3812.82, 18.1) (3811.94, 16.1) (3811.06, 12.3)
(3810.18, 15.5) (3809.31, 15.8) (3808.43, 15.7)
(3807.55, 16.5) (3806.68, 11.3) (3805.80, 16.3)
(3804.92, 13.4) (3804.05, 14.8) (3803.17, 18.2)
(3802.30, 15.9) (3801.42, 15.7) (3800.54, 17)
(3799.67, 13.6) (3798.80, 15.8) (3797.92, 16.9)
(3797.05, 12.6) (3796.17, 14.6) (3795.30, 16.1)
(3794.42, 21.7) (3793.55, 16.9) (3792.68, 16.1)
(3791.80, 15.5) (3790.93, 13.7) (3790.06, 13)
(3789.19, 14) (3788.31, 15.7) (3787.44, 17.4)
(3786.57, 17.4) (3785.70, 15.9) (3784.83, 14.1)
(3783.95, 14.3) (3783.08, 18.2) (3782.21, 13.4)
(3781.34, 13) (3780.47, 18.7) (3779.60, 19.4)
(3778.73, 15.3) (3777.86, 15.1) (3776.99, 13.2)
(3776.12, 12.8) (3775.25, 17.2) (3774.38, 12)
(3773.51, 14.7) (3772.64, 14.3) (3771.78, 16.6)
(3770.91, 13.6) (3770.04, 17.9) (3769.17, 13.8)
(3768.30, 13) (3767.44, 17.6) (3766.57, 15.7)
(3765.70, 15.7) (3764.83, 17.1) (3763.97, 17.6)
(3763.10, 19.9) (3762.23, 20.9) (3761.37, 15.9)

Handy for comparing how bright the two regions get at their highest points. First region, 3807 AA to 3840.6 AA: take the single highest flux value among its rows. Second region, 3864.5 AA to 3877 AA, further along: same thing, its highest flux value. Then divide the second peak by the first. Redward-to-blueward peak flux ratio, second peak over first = 1.10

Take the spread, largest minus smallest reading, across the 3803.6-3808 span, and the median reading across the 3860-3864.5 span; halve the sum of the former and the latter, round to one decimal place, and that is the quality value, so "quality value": 10.3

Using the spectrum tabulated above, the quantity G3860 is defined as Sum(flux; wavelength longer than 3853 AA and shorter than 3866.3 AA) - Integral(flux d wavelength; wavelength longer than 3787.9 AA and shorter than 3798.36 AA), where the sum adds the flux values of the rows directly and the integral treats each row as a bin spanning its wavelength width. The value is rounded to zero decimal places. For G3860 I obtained 64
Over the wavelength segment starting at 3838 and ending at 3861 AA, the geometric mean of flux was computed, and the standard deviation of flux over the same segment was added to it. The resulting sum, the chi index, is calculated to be 16.4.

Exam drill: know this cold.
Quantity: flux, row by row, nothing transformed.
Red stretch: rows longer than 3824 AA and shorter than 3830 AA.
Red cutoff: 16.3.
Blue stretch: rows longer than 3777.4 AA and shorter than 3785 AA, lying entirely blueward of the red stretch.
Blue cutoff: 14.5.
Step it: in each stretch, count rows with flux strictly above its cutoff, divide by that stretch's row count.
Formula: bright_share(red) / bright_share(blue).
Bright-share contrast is 0.00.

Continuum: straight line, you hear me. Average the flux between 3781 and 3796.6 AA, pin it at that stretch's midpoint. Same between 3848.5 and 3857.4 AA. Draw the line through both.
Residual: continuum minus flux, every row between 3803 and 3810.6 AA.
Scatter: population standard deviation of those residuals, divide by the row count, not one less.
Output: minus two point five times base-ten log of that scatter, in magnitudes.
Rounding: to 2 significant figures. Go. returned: -0.67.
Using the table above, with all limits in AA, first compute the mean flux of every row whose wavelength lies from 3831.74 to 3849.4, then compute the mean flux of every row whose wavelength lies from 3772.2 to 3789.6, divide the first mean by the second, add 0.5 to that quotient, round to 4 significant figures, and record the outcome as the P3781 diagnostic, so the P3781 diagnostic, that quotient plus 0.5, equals 1.424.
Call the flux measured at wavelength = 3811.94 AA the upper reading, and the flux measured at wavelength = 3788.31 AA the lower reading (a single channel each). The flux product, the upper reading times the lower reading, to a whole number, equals 253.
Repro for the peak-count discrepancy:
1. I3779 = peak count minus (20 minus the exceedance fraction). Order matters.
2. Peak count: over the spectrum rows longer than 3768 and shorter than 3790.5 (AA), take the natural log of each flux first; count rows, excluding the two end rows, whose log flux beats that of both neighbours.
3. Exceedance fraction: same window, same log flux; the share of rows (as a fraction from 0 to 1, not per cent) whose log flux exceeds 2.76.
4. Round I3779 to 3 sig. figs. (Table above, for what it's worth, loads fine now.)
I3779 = -13.7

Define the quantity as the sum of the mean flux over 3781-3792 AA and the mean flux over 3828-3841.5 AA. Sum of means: 29.2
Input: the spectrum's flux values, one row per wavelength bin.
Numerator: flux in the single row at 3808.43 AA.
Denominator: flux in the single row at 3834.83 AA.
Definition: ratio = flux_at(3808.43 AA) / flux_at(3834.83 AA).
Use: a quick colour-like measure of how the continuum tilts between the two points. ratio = 1.12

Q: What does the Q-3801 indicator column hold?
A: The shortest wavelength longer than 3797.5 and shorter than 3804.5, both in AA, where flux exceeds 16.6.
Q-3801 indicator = 3797.92 AA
